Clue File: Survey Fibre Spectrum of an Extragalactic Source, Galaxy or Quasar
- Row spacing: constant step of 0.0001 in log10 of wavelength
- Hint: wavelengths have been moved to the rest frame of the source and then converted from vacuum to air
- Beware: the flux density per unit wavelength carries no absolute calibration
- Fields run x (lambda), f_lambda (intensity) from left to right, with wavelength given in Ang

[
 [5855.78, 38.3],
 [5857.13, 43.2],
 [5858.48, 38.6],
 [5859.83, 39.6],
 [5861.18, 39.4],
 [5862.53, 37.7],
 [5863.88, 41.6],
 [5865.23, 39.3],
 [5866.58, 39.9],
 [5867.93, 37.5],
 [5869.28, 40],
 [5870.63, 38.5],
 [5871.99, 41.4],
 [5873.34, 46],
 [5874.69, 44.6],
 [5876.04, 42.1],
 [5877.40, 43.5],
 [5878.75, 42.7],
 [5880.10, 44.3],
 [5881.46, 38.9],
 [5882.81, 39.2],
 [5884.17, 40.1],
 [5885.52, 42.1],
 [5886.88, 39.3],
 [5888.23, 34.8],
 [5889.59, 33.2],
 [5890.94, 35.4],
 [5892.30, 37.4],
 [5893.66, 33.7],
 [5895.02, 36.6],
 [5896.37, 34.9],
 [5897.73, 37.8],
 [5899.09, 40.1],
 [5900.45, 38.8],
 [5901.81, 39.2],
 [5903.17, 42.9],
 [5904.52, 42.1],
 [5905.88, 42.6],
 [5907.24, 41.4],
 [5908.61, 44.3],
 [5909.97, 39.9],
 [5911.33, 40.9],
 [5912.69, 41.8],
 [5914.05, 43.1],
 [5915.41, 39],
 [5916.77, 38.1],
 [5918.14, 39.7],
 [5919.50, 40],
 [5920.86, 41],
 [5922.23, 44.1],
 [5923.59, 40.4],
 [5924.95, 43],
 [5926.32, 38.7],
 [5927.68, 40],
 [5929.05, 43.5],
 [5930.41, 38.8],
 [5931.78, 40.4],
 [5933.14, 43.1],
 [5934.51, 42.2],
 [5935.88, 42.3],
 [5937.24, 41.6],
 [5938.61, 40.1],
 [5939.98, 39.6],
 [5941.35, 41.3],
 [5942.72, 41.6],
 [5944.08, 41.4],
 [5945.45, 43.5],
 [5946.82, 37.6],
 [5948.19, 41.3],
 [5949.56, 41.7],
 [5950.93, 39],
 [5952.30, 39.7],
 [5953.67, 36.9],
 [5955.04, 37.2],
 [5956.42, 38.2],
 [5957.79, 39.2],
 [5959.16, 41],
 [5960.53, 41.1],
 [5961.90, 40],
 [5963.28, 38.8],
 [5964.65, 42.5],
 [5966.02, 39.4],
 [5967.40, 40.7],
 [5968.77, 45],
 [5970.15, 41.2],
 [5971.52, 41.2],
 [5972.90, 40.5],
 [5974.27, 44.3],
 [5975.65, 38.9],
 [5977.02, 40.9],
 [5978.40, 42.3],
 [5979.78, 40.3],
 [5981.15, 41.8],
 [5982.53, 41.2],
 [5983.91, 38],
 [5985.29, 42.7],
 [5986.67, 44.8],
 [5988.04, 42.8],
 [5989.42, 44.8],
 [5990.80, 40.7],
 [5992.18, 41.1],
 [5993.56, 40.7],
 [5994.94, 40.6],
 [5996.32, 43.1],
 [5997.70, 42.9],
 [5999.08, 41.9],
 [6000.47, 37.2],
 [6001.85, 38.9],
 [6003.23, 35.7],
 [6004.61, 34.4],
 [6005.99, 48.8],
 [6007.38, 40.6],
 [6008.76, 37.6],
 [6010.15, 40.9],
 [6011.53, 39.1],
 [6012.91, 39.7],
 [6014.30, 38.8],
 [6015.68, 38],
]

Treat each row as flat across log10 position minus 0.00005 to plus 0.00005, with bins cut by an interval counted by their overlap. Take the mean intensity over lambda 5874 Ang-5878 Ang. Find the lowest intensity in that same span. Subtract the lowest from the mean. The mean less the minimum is 1.3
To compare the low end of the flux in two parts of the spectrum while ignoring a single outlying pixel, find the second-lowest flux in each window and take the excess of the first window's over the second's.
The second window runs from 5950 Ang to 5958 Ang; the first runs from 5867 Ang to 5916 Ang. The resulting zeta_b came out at -3.5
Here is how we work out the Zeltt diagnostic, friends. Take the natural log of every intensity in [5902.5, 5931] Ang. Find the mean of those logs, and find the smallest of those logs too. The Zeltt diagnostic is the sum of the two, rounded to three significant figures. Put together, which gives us 7.36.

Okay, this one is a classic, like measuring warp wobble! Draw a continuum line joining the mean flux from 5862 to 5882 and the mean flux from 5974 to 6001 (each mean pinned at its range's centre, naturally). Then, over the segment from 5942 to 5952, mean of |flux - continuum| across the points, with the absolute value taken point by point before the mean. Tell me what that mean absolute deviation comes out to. 1.3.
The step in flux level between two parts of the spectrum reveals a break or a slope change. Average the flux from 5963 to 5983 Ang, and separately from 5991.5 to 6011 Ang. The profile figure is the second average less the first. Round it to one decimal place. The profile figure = -1.0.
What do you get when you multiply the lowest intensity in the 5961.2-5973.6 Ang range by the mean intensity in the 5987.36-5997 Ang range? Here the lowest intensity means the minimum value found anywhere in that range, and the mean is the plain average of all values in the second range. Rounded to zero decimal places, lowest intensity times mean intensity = 1628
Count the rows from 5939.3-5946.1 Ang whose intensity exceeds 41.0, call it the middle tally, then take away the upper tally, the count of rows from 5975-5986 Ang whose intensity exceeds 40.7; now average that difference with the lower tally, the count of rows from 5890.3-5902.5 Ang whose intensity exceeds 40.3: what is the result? -0.5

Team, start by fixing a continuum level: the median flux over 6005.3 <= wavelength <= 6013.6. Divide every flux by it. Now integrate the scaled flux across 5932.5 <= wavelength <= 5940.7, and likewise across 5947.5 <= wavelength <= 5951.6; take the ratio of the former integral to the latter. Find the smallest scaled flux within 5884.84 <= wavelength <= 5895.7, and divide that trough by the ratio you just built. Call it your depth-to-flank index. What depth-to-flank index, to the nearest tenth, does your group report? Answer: 0.4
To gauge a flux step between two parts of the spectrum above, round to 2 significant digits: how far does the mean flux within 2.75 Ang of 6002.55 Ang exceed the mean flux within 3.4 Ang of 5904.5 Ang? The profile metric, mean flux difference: -5.1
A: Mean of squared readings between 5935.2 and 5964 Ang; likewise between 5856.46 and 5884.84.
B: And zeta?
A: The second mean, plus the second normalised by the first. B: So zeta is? 1676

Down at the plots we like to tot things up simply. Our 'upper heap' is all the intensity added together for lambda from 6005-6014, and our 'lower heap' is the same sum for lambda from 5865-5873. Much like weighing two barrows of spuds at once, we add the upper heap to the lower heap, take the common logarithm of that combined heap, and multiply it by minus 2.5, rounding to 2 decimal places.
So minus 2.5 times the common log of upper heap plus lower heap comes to -6.71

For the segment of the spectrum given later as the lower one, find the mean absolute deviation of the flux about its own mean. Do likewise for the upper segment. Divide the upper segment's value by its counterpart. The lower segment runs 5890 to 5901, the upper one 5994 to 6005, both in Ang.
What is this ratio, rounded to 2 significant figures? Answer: 1.7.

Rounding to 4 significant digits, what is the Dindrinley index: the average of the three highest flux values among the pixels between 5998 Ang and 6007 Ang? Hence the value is 43.20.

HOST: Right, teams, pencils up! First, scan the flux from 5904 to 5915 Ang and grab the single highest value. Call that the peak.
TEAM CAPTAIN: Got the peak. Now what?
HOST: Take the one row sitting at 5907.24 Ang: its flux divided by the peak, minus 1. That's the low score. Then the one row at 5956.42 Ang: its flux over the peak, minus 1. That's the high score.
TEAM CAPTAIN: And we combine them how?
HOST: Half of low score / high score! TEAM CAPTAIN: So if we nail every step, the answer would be 0.24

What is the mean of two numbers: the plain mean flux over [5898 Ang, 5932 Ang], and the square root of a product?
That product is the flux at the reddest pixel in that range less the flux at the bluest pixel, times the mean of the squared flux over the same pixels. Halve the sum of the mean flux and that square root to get 32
